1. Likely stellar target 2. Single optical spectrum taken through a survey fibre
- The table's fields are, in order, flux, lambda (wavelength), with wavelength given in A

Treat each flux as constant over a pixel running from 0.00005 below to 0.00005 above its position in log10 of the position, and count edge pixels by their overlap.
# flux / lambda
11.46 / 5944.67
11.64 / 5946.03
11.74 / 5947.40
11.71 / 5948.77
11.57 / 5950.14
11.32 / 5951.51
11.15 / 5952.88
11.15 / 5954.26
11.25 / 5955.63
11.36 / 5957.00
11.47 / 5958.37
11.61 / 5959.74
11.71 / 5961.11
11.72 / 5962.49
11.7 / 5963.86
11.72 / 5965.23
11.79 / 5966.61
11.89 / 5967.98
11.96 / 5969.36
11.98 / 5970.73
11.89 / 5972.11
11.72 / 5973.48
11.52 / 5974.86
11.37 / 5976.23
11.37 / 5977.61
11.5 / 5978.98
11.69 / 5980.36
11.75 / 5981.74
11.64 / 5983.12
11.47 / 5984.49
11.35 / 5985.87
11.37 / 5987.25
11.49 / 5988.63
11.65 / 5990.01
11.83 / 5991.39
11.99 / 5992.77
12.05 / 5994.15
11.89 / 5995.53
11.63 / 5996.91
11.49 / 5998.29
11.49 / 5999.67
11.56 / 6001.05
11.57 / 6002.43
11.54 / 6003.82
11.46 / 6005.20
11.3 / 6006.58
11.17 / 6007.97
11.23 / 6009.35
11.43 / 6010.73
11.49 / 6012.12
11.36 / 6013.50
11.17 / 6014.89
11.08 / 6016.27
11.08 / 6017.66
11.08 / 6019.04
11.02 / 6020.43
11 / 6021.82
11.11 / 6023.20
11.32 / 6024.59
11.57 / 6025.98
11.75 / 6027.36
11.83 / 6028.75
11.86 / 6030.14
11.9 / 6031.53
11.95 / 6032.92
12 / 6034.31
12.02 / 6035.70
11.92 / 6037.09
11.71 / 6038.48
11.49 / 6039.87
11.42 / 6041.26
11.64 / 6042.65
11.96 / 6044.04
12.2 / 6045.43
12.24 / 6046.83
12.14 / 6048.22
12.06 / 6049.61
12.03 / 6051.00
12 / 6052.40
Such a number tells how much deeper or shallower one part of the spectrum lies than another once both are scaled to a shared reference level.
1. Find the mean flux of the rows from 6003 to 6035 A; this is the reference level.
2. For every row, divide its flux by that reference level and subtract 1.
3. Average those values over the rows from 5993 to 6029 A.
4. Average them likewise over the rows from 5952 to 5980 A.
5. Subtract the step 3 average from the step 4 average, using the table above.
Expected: 0.016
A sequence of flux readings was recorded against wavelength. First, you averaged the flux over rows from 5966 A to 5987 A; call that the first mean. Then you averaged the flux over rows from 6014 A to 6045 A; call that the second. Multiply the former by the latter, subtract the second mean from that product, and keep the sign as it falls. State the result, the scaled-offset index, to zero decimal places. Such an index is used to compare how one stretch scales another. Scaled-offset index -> 123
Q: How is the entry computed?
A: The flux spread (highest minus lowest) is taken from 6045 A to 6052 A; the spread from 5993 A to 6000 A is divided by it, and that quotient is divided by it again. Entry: 13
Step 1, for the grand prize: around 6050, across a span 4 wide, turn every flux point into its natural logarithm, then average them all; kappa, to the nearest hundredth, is 2.49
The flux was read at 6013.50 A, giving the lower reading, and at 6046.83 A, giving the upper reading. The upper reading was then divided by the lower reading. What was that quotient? 1.08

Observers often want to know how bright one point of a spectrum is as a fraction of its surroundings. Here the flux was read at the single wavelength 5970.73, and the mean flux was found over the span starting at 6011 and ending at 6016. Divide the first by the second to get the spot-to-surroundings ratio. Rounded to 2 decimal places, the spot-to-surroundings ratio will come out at 1.06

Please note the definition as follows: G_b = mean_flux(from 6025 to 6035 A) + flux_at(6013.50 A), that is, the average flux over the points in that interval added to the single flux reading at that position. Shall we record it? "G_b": 23.2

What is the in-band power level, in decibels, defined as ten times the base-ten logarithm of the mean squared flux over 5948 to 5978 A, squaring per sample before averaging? 21.3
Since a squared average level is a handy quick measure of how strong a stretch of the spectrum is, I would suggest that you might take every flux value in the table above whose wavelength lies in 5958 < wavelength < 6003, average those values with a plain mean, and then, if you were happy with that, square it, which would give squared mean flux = 136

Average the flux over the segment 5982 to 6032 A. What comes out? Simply 11.5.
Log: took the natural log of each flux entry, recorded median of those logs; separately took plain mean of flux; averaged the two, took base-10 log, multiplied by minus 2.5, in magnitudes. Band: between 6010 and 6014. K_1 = -2.10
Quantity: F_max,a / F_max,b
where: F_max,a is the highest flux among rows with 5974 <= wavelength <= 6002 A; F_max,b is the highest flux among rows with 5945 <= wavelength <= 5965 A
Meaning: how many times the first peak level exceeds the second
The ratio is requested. 1.03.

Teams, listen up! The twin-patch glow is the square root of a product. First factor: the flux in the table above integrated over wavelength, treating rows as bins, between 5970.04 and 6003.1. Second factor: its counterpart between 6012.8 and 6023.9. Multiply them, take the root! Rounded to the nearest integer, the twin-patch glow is 218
